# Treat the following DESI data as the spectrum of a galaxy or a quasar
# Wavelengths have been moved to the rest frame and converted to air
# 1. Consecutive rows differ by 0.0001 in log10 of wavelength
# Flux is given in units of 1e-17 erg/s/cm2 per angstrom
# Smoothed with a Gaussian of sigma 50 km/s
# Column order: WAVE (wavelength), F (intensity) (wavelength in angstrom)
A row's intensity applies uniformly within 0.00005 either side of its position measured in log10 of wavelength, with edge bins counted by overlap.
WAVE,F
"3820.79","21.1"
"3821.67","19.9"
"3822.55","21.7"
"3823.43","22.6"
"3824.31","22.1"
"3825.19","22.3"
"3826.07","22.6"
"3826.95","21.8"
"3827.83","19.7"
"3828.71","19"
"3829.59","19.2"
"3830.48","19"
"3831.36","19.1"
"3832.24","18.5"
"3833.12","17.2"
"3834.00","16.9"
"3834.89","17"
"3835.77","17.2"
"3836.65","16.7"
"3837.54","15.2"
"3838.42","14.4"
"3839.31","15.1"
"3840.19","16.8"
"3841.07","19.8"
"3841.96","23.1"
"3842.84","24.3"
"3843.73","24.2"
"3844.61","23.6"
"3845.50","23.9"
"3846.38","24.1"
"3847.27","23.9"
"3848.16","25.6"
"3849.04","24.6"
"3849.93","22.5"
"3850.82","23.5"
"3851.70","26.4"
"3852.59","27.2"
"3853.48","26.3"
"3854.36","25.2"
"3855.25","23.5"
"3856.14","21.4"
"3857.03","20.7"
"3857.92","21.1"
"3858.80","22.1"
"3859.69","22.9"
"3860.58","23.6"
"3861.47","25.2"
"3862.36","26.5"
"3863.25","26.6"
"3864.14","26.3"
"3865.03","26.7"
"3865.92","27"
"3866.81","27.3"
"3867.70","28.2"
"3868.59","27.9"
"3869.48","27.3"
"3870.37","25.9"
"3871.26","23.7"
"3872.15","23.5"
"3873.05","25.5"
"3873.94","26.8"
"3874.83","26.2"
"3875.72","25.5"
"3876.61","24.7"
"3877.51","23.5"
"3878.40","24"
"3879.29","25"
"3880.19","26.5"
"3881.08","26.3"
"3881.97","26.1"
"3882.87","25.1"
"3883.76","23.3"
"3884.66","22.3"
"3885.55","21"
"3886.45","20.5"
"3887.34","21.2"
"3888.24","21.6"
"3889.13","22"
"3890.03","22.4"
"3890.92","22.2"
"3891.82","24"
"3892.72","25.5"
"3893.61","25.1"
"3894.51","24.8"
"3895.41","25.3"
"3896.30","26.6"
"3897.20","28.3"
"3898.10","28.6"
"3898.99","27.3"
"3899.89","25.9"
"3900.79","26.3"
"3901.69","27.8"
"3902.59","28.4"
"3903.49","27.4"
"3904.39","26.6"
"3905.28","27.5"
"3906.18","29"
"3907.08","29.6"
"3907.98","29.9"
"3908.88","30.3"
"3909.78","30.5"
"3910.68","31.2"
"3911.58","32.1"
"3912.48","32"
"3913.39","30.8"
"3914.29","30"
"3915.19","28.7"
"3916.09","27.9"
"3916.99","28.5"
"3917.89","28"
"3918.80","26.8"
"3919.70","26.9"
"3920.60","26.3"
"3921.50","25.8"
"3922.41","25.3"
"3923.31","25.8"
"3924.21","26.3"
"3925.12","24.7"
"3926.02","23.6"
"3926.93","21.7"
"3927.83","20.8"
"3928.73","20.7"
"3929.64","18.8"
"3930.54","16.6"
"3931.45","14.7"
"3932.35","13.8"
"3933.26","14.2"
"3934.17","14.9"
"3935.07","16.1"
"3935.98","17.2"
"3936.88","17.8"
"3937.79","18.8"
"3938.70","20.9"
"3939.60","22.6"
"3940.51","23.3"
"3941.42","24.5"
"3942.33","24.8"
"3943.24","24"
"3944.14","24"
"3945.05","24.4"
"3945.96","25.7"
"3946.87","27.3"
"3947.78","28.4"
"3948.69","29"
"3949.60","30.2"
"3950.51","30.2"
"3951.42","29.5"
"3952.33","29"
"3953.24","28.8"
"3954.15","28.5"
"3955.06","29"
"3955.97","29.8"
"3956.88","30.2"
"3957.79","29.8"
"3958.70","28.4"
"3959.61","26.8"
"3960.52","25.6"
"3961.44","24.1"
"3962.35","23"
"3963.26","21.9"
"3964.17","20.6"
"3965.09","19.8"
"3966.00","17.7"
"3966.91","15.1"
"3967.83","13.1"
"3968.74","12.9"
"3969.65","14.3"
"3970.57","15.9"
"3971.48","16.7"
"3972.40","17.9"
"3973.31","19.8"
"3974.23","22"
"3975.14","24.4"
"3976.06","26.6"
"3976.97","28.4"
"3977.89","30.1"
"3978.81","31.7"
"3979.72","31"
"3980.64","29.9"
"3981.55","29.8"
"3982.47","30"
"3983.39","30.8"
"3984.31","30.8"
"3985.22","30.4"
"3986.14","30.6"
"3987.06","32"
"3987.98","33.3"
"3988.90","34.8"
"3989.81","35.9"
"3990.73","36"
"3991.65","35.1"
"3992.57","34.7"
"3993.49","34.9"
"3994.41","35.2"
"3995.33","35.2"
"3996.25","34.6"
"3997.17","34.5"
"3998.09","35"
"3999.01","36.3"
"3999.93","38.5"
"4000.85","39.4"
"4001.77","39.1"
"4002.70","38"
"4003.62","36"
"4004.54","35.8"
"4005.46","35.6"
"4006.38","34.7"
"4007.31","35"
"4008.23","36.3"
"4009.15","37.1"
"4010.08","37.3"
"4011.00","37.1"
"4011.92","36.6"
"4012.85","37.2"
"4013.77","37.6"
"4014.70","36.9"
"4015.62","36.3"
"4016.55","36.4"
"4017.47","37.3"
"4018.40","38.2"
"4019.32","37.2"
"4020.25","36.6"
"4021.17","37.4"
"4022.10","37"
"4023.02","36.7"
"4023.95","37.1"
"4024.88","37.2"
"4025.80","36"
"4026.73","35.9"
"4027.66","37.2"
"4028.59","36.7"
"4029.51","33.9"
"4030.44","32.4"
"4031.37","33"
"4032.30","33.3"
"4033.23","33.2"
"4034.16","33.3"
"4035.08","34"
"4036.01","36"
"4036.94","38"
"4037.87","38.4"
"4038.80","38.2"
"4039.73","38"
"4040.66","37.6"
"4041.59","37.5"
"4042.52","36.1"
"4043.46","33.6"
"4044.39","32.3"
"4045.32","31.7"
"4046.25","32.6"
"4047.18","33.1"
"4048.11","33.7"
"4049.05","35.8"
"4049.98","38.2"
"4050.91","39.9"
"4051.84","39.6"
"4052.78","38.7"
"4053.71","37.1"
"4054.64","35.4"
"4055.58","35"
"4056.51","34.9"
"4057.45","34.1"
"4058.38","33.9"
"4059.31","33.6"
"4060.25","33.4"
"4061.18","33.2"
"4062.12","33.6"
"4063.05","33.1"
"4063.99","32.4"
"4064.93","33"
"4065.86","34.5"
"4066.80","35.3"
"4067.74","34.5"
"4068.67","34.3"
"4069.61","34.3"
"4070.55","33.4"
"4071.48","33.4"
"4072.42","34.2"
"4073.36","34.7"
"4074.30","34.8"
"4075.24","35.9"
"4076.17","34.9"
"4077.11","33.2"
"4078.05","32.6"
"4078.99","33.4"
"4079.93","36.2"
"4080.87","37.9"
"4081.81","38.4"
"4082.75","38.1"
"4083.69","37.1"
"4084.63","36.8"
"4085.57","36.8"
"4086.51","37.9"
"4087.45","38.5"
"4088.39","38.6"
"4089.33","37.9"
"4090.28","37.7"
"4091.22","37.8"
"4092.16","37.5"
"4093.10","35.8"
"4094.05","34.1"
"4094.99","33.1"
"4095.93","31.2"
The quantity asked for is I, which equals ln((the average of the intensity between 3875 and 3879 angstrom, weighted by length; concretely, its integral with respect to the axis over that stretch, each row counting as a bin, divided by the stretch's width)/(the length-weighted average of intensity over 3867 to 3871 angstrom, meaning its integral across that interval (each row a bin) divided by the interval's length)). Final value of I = -0.10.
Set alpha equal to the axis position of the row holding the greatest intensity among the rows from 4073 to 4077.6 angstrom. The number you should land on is 4075.24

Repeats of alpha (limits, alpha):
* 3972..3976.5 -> 3976.06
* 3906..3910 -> 3909.78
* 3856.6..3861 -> 3860.58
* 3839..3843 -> 3842.84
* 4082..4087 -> 4082.75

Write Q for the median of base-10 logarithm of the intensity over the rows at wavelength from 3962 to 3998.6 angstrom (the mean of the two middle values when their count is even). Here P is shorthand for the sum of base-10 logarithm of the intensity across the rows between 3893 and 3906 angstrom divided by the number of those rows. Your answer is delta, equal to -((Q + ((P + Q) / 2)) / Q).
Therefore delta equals -1.98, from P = 1.43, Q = 1.48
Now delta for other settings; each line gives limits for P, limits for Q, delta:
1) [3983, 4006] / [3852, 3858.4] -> -2.06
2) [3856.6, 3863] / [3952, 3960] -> -1.97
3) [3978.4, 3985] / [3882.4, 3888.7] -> -2.06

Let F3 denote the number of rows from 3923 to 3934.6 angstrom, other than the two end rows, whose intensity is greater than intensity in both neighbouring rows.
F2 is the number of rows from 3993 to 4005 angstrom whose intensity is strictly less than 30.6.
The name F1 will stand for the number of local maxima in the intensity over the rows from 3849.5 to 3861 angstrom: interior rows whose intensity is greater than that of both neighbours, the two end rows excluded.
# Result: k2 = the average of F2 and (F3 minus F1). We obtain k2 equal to 0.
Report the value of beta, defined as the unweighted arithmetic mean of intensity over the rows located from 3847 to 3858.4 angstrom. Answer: 24.0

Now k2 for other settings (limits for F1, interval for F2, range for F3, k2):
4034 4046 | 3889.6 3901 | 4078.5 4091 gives 7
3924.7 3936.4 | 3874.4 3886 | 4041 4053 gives 7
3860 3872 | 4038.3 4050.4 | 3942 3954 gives -1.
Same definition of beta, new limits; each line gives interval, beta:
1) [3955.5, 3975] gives 21.2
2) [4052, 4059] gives 35.6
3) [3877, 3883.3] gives 25.2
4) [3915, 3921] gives 27.6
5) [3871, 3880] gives 24.8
